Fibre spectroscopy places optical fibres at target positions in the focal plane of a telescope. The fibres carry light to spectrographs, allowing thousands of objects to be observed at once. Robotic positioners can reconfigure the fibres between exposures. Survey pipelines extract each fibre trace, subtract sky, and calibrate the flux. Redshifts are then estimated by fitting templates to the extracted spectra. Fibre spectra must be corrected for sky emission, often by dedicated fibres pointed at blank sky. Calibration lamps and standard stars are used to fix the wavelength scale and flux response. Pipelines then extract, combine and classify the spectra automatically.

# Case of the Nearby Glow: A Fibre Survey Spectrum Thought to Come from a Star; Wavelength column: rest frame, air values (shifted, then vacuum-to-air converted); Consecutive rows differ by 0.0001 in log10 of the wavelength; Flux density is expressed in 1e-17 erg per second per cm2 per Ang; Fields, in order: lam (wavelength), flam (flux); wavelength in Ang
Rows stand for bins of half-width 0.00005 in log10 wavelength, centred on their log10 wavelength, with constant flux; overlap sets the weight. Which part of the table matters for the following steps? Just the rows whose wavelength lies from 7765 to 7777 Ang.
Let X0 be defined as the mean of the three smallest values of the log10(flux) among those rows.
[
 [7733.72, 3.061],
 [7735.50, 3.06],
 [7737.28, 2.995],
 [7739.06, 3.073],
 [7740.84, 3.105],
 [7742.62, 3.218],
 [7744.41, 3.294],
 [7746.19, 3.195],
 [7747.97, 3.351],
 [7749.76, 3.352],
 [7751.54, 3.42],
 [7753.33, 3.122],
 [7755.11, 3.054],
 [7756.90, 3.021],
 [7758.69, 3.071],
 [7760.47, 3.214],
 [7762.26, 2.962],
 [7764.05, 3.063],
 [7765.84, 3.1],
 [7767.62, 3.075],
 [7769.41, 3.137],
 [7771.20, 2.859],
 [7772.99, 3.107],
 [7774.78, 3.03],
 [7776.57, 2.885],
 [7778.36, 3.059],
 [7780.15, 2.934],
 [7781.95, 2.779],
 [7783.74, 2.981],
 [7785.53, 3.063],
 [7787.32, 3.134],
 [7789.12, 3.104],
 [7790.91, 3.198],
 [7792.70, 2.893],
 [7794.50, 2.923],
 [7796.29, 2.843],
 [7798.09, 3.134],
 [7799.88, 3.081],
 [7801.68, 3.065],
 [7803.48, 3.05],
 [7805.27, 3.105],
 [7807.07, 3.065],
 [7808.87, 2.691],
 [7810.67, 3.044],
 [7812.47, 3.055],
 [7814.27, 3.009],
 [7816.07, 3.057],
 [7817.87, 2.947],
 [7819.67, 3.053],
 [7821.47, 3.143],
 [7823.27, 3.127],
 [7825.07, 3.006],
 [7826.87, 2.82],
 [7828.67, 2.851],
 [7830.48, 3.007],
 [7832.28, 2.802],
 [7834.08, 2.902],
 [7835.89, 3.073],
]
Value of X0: 0.466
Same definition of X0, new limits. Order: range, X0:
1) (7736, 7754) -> 0.485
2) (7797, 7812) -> 0.466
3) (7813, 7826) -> 0.475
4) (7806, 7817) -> 0.464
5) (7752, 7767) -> 0.479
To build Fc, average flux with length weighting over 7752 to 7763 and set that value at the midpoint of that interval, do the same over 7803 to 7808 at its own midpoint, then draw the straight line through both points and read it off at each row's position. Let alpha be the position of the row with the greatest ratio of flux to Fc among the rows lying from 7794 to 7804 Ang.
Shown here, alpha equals 7798.09 Ang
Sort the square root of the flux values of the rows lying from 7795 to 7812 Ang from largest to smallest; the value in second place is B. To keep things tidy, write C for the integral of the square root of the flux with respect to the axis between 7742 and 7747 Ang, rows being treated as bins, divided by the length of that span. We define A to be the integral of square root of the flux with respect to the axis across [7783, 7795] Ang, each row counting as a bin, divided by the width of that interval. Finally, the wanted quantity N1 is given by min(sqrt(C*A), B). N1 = 1.762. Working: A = 1.75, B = 1.76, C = 1.80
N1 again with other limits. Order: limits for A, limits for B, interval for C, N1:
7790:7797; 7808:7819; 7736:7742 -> 1.738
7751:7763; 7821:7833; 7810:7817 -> 1.754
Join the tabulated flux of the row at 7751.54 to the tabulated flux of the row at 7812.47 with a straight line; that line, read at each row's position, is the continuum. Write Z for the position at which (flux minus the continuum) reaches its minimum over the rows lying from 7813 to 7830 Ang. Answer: 7826.87 Ang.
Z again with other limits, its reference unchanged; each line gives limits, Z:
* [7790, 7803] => 7796.29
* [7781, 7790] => 7781.95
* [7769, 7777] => 7771.20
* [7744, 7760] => 7756.90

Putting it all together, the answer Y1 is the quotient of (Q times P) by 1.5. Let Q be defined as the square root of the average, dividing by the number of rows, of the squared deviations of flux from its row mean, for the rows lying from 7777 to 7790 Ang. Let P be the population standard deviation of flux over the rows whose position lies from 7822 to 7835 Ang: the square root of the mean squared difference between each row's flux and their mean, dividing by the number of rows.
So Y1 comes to 0.008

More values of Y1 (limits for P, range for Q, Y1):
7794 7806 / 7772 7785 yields 0.007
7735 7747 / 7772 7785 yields 0.007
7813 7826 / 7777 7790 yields 0.005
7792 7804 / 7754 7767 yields 0.005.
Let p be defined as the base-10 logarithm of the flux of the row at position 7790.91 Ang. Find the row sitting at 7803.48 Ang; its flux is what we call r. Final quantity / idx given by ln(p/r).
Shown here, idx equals -1.80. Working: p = 0.505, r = 3.05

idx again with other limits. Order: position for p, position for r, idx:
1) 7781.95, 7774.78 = -1.92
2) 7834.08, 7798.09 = -1.91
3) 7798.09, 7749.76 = -1.91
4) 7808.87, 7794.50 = -1.92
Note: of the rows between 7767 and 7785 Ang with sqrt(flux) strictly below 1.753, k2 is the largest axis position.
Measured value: 7783.74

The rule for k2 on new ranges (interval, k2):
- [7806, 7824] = 7819.67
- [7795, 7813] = 7812.47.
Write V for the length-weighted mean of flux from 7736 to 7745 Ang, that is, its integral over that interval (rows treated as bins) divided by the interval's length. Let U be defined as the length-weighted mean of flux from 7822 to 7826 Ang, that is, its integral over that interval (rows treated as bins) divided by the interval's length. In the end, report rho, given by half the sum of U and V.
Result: 3.10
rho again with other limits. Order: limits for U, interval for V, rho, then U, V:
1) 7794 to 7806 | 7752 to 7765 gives 3.06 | 3.03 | 3.08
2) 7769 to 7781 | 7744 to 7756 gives 3.13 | 3.00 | 3.26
